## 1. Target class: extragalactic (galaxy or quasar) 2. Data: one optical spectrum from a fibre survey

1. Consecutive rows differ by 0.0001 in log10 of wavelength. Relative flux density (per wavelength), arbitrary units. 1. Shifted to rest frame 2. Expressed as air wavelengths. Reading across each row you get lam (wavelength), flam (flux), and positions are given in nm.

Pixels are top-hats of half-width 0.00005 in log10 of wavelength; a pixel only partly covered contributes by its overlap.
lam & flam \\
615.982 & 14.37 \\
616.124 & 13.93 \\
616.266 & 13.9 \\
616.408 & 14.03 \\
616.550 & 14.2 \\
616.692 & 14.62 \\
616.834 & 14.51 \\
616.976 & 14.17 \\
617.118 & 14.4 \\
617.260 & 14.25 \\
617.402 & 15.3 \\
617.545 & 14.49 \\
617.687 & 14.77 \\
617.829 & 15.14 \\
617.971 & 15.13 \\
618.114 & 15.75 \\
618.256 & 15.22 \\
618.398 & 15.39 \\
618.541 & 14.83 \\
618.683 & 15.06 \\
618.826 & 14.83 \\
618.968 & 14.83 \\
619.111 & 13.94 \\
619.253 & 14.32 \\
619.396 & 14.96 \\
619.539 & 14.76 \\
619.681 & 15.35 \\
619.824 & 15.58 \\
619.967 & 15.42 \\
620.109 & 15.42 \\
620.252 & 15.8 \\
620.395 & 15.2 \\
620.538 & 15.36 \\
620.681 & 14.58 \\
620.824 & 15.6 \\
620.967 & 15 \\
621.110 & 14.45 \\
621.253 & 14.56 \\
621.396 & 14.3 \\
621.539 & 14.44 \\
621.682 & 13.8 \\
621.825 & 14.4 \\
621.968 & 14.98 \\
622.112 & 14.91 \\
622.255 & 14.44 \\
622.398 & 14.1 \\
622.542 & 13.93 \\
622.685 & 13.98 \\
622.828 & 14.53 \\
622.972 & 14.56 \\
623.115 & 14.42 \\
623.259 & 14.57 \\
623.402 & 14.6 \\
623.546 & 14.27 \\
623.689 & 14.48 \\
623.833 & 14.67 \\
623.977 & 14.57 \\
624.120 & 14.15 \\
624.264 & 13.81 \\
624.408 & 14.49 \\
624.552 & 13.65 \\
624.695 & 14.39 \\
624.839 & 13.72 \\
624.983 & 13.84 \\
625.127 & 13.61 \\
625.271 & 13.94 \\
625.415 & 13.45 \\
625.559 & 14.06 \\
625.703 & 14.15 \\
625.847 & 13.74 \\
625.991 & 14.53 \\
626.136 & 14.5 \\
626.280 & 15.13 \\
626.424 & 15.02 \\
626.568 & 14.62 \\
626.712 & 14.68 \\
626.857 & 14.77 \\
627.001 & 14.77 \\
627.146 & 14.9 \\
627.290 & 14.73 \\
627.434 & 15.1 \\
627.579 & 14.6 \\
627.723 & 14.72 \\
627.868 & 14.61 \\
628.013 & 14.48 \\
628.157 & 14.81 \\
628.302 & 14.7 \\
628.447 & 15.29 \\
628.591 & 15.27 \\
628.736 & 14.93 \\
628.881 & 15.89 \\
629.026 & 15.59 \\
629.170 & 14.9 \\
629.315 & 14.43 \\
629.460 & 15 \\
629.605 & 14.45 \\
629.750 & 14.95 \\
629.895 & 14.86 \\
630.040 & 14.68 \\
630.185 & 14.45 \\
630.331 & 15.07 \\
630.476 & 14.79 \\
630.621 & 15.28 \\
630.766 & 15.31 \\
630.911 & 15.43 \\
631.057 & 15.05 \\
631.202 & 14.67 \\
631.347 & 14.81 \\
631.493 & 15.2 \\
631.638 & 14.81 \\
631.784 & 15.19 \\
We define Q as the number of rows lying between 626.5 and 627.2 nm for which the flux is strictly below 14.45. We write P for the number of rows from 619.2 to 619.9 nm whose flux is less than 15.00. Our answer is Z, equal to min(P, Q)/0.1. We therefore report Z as 0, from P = 3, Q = 0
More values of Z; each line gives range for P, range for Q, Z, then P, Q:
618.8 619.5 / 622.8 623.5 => 10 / 5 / 1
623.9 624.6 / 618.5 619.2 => 10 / 5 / 1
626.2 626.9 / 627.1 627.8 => 0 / 3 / 0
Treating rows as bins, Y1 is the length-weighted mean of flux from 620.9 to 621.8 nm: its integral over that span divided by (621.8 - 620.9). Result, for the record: 14.4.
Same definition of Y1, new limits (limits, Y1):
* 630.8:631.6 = 15.0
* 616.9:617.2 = 14.3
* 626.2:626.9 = 14.8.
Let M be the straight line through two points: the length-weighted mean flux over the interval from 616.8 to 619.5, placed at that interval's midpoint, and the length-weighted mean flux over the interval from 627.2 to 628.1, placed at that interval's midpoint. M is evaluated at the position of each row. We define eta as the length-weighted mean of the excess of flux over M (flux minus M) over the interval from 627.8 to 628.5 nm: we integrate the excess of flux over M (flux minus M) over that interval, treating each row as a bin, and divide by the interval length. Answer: 0.05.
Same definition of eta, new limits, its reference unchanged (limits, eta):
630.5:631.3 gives 0.42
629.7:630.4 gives 0.09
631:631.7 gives 0.22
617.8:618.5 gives 0.51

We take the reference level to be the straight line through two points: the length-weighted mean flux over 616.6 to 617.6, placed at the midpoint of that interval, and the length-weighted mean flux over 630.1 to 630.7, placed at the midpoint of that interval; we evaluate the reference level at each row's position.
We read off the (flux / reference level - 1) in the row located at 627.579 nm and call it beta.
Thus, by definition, -0.01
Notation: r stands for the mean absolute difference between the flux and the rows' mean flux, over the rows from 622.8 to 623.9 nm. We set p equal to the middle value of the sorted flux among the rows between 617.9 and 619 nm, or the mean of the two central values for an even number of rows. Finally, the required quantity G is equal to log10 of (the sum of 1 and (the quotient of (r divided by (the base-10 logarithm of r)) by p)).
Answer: -0.0026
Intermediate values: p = 15.1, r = 0.09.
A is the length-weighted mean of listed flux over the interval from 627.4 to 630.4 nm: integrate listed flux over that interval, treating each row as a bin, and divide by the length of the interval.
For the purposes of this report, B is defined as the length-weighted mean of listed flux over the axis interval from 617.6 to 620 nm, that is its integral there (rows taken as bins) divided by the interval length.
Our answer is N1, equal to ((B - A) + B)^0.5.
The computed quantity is 3.89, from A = 14.9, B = 15.0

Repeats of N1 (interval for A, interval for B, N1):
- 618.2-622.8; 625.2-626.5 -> 3.71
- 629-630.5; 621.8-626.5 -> 3.71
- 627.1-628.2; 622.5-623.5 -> 3.74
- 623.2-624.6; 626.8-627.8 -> 3.91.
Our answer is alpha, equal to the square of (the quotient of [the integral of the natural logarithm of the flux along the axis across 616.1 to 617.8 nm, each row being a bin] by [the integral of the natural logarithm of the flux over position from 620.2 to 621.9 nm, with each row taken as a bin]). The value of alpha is 0.98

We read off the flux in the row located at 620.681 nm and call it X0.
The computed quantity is 14.58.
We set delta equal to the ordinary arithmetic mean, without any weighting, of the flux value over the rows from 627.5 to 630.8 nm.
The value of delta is 14.9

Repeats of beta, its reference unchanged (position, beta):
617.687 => 0.02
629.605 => -0.03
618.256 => 0.05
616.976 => -0.02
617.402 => 0.05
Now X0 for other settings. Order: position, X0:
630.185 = 14.45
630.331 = 15.07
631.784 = 15.19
